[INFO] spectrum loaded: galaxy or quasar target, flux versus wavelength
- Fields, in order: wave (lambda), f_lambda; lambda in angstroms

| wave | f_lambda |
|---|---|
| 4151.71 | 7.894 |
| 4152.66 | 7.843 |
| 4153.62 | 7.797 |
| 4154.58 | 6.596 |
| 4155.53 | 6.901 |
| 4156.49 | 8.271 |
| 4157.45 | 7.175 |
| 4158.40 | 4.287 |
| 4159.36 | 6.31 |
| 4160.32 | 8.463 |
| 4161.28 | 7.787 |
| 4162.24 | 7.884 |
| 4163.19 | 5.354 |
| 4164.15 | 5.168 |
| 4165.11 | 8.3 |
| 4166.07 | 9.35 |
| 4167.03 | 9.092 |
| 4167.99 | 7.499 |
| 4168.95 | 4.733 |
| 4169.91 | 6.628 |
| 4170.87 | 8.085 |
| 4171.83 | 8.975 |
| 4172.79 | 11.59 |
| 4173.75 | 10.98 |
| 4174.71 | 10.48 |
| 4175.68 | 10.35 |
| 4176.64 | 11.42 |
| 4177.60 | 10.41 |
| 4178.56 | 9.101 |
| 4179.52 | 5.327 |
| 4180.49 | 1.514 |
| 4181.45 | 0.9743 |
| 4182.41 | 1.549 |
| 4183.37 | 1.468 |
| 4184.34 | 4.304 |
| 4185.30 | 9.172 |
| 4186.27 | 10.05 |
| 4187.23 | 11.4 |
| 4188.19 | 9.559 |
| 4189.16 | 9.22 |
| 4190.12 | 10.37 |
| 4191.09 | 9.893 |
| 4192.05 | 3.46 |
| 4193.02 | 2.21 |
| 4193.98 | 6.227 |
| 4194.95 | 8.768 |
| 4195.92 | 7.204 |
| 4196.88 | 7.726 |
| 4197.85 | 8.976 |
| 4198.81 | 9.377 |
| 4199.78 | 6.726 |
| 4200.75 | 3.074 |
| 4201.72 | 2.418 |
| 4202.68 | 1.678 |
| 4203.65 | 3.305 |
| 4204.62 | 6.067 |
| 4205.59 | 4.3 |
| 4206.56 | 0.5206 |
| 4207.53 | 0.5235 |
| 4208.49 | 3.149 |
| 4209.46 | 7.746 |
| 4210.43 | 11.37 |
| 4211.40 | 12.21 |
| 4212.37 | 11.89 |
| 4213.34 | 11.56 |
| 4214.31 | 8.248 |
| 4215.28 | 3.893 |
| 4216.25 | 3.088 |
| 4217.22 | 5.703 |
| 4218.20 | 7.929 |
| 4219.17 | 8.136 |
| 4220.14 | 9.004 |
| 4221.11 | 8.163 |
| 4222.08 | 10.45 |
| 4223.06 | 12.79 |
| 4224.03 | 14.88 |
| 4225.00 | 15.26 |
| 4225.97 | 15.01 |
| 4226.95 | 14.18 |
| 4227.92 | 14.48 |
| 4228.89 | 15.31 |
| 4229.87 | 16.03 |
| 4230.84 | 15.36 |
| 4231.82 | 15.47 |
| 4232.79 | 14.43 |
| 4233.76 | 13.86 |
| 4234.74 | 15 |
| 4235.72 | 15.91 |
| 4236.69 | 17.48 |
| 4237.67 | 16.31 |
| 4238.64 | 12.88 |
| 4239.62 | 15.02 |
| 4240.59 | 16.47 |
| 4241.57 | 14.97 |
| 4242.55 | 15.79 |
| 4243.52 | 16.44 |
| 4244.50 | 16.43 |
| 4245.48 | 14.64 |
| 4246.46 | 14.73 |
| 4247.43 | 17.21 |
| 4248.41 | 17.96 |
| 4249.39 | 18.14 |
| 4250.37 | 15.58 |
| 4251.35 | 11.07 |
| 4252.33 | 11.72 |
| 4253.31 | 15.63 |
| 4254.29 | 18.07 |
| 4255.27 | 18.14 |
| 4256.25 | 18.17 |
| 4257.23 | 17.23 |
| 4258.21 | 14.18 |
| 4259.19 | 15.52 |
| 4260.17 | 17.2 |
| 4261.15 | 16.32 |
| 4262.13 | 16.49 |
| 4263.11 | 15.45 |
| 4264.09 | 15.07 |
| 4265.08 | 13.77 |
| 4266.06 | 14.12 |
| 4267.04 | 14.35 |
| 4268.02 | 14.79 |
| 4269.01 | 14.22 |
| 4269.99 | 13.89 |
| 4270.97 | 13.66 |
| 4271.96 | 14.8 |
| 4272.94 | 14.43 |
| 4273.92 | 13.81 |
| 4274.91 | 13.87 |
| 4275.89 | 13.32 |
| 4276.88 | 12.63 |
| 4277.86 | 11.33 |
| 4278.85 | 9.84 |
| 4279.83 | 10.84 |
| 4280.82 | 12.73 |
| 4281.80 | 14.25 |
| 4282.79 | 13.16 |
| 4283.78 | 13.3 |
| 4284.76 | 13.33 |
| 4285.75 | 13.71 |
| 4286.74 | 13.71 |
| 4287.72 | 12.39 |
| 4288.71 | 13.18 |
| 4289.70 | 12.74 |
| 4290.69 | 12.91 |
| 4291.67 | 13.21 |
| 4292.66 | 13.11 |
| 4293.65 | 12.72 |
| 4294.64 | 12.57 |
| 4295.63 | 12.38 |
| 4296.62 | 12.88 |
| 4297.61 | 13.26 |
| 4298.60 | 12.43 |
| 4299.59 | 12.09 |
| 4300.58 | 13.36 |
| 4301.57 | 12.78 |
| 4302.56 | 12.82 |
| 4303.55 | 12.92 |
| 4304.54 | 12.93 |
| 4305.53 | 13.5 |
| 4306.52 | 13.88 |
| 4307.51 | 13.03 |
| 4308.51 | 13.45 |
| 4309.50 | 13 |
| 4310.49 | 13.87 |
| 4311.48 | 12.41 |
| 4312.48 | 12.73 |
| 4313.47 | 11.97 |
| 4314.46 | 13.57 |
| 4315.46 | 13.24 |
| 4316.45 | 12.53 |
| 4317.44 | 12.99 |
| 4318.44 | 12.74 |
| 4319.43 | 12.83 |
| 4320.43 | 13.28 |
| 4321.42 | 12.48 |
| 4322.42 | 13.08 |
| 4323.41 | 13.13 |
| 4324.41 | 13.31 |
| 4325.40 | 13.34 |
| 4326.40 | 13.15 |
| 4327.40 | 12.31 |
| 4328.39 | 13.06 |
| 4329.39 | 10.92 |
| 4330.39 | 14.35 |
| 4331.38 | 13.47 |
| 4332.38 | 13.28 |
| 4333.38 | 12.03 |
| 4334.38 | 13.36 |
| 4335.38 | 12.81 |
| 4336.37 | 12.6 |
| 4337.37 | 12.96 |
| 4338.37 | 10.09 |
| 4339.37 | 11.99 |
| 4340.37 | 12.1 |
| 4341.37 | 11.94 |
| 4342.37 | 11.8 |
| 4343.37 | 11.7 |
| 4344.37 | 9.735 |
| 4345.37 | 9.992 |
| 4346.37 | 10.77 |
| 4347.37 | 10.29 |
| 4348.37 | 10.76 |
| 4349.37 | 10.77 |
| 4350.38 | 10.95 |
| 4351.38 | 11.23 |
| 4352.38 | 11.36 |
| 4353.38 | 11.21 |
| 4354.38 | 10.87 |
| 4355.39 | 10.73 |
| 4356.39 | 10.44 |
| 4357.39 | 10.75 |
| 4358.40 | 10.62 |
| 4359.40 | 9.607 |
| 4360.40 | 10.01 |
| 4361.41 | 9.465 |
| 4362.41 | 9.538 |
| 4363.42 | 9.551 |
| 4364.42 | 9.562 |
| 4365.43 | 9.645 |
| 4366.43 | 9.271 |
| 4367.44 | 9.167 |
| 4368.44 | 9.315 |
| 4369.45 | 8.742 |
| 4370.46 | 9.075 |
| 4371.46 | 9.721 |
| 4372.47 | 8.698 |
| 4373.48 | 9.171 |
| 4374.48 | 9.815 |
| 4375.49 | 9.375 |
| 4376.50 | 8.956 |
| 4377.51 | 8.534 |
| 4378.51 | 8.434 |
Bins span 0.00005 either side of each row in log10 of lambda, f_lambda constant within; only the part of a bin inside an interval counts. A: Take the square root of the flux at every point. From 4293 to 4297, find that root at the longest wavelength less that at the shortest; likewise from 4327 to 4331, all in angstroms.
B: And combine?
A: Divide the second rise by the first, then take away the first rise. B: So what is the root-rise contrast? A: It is 12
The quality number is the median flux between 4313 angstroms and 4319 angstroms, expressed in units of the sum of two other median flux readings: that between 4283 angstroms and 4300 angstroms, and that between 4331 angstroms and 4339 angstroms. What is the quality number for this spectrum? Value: 0.499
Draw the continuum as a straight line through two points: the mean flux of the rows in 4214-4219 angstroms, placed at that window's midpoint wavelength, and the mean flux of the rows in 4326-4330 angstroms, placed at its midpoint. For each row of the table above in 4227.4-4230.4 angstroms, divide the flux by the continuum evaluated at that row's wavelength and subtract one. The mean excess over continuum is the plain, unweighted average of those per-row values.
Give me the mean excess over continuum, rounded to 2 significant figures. 1.3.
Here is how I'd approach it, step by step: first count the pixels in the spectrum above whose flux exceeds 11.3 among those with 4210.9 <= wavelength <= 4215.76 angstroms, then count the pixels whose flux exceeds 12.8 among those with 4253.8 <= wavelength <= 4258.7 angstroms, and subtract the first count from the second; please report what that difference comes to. 2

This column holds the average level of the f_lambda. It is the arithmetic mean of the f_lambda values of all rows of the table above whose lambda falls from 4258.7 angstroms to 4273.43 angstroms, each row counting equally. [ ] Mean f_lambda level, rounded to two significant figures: 15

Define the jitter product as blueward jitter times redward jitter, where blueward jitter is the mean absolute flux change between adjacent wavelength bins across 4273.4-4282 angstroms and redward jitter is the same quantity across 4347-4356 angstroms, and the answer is 0.2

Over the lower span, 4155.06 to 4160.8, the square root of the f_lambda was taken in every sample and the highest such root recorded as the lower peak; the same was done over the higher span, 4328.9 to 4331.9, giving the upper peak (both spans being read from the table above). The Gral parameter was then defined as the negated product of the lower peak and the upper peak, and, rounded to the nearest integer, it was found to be -11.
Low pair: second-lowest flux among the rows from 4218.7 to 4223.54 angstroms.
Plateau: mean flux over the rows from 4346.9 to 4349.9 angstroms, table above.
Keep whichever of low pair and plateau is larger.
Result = 10.6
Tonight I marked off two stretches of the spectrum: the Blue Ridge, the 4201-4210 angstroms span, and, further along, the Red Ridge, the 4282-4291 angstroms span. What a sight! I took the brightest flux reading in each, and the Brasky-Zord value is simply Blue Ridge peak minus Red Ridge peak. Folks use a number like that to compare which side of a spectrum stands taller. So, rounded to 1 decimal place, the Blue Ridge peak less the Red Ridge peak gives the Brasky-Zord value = -6.0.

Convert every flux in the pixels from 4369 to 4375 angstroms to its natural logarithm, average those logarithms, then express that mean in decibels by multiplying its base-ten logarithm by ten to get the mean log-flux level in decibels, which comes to 3.46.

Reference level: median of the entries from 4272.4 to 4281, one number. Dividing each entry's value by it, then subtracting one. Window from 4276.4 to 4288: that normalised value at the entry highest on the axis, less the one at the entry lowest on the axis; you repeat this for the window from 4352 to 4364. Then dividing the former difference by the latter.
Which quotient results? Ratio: 0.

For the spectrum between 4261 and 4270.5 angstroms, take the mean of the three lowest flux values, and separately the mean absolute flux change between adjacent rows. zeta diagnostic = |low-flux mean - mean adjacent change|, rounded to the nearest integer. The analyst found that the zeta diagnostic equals 13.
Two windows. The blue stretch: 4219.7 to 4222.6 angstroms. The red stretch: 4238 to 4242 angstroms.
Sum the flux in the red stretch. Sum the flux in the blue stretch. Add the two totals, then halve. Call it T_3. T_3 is 43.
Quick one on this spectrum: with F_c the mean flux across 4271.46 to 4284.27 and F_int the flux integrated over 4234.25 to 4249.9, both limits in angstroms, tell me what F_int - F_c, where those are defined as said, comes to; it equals 237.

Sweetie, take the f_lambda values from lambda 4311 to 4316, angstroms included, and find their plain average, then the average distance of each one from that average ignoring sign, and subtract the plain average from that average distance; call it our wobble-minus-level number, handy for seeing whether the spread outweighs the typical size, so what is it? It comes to -12.3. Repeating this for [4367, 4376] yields -8.9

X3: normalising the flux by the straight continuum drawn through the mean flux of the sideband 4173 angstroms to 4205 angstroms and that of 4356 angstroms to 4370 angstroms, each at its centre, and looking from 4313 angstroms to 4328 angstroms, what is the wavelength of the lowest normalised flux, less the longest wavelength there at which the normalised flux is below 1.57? -13.9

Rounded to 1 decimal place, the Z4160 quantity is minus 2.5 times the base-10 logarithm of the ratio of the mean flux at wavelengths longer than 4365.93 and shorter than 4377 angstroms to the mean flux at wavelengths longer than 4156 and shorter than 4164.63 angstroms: -0.3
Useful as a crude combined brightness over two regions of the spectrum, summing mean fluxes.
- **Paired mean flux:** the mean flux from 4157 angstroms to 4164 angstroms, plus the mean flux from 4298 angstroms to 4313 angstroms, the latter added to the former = 20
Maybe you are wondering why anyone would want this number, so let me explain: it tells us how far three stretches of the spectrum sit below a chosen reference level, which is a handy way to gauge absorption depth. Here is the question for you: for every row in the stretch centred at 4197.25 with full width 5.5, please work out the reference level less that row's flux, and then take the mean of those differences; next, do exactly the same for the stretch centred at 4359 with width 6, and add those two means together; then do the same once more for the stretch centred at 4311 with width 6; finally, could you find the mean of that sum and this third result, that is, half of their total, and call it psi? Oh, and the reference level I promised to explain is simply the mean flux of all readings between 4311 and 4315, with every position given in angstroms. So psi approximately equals 3.4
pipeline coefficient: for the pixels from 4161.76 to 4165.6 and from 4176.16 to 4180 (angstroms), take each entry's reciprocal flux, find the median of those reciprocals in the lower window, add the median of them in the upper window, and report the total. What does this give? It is 0.26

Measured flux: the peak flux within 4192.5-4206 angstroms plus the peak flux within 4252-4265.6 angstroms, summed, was 28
